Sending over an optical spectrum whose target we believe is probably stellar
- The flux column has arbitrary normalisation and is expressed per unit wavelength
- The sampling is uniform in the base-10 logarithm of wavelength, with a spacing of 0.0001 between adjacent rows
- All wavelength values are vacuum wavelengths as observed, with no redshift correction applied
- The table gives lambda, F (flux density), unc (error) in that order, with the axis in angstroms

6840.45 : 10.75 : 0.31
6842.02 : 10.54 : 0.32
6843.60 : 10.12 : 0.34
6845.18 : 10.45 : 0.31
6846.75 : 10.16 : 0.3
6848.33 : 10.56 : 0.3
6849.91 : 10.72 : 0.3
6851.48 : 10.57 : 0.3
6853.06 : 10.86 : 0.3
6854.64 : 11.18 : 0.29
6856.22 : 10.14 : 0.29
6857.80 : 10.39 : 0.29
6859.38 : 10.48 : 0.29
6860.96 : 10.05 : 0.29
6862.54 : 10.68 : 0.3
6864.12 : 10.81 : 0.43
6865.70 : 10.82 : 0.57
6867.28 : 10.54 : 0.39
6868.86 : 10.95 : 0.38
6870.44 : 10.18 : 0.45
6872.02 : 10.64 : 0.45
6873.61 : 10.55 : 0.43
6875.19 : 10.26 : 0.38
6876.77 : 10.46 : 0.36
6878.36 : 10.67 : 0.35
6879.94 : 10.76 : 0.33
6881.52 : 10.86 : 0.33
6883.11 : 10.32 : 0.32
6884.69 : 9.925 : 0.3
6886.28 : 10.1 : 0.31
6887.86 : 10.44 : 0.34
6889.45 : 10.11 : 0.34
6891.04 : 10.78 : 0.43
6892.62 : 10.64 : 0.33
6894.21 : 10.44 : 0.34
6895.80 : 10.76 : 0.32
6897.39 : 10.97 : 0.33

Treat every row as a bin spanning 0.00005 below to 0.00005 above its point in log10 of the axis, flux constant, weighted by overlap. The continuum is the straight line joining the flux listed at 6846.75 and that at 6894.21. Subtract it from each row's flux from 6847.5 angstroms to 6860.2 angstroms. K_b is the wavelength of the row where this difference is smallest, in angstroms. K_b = 6856.22 angstroms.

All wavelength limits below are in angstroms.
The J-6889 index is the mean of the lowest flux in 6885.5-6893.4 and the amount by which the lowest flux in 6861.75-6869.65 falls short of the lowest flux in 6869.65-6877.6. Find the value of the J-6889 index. 4.87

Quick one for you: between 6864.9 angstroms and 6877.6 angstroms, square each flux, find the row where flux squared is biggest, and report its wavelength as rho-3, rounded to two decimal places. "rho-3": 6868.86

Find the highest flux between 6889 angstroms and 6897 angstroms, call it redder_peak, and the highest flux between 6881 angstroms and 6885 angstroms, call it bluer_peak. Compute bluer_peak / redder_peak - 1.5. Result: -0.49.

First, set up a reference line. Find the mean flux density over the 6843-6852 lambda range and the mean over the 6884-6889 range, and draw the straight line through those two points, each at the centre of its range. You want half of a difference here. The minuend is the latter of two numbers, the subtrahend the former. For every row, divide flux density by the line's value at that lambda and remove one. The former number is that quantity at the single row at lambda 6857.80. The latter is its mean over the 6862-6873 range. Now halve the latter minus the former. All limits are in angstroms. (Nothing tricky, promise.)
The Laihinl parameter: 0.016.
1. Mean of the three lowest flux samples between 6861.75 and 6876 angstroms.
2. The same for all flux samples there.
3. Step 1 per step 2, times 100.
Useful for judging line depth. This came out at 97.4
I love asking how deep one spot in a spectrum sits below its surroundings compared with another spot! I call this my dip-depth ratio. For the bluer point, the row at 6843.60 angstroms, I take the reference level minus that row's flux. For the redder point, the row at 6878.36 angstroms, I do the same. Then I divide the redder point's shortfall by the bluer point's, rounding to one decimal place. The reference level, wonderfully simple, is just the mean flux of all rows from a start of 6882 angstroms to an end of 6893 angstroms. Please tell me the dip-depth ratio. -1.6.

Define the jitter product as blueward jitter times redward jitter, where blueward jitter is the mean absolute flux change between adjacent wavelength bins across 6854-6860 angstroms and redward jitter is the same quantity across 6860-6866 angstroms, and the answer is 0.12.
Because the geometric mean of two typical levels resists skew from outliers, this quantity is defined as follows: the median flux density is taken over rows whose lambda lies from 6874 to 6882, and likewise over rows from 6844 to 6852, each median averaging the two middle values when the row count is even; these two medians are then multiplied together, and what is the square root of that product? 10.6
